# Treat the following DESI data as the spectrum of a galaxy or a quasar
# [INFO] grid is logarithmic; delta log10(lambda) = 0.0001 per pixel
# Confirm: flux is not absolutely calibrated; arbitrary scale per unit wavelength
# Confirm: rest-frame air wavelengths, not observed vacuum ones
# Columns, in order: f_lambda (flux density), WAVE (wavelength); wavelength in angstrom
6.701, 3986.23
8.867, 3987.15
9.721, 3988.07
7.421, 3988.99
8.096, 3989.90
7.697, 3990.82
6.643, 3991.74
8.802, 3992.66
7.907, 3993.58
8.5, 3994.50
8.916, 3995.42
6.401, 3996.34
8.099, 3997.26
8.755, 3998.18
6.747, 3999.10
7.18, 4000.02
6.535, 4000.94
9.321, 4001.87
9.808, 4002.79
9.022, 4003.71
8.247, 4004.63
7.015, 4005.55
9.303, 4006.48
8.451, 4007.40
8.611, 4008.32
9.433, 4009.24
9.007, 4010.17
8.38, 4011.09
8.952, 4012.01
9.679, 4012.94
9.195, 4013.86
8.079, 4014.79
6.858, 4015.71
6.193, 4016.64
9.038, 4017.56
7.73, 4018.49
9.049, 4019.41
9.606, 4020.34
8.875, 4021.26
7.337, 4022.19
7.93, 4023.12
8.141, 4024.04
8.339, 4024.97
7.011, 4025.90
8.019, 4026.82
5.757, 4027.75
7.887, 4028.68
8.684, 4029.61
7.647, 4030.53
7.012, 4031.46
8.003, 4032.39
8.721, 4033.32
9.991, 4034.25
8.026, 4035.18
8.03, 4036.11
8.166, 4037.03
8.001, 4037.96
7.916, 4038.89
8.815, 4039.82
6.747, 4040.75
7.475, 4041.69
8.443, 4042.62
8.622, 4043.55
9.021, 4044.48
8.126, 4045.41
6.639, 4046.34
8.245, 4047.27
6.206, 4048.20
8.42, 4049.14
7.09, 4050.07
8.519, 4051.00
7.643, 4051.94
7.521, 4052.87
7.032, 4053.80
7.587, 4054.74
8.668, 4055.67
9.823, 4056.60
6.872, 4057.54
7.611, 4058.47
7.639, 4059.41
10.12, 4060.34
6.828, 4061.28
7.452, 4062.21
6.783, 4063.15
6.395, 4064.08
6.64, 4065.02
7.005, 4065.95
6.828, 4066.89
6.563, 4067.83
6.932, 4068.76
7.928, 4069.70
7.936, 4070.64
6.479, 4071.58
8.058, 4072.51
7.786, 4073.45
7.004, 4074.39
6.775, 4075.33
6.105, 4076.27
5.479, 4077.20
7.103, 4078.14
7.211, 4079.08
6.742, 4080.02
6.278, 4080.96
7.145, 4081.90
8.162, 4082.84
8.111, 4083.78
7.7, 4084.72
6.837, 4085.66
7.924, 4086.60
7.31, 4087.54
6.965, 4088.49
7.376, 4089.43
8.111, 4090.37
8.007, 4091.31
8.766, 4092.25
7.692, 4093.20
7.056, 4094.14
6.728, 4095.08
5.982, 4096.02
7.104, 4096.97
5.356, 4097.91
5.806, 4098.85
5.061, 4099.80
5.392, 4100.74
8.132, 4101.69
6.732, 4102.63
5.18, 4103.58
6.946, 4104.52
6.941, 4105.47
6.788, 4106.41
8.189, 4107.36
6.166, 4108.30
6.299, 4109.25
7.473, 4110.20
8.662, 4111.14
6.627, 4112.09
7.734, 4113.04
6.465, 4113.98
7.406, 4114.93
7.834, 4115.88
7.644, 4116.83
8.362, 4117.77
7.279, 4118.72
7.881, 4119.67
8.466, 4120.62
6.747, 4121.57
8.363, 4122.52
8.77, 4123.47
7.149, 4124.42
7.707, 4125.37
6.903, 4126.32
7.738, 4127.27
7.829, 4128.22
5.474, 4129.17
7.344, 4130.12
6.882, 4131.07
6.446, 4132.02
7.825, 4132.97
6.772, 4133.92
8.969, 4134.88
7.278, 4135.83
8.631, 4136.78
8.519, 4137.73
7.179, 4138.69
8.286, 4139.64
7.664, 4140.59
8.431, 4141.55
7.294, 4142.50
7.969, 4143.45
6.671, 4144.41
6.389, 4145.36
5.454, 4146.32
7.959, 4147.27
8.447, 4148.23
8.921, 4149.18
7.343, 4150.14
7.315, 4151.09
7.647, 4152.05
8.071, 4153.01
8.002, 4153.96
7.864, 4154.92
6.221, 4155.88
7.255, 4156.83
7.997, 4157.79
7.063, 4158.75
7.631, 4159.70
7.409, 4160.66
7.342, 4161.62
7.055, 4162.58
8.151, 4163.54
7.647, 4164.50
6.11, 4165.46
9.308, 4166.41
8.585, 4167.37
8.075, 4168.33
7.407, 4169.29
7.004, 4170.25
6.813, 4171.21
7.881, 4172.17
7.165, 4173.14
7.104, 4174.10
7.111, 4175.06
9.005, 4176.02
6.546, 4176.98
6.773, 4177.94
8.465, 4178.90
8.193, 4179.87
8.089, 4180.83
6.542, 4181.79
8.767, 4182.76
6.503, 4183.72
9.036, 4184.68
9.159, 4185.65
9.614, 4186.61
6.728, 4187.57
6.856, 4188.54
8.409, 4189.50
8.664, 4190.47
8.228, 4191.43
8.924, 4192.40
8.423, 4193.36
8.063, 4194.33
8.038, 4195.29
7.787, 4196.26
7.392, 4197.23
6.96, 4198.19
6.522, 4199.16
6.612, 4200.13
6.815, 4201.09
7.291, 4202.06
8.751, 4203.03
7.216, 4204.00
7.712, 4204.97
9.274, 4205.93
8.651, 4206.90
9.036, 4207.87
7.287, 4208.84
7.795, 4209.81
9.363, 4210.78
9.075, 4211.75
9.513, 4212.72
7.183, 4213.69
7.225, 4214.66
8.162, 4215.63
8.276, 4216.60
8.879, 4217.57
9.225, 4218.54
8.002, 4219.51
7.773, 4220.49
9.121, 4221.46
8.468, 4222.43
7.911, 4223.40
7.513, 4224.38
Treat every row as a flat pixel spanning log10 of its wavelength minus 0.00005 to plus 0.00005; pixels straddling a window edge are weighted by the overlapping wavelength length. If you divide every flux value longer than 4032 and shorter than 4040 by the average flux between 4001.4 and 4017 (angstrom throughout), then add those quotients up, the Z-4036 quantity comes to 8.8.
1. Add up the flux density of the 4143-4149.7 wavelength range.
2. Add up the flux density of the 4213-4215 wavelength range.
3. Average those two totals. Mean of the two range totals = 33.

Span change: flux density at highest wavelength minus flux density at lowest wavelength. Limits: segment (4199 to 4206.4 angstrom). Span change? 2.8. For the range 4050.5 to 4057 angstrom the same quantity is 1.3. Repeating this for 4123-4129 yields -0.9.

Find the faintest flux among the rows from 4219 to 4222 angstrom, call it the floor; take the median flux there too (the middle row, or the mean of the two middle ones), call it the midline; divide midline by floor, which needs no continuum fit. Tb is 1.03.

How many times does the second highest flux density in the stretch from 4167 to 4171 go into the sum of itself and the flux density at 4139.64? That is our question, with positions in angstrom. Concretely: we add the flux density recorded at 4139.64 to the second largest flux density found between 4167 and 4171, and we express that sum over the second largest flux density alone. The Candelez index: 2.03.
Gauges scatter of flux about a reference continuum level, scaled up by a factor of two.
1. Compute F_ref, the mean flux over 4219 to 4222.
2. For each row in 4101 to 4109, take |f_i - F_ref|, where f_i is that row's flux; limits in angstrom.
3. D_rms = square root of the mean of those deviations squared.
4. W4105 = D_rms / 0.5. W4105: 3.4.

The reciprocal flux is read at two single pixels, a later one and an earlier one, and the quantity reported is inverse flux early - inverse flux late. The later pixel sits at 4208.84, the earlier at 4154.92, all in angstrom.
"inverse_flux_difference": -0.01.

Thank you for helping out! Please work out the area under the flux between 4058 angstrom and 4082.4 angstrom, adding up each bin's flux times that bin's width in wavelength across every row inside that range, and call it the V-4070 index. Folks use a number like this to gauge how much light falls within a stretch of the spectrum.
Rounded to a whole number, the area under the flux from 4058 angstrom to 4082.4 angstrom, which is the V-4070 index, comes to 173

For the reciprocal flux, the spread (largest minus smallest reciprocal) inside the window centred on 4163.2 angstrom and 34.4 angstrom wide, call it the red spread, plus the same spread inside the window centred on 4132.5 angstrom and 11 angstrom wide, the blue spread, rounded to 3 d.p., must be 0.147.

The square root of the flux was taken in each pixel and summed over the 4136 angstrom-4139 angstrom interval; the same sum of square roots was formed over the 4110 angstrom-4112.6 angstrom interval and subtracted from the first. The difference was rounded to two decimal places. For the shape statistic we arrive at 0.28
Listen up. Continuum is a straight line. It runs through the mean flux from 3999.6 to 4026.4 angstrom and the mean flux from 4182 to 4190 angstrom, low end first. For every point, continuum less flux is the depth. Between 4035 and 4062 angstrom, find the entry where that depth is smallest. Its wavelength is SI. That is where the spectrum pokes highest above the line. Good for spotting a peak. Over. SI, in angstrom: 4060.34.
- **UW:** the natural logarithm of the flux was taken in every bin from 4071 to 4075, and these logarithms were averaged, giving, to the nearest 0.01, 1.99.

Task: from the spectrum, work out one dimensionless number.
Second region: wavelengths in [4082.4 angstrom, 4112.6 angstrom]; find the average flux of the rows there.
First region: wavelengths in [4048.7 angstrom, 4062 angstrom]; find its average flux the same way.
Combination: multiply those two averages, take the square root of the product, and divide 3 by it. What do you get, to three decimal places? 0.401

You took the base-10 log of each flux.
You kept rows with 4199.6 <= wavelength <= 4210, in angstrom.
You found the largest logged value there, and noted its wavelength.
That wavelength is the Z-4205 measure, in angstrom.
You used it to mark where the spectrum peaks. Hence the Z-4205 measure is 4205.93 angstrom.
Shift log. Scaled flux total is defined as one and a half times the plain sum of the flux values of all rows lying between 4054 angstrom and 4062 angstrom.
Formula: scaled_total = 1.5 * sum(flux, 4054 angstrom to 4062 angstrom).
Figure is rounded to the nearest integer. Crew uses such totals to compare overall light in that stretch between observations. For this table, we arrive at 98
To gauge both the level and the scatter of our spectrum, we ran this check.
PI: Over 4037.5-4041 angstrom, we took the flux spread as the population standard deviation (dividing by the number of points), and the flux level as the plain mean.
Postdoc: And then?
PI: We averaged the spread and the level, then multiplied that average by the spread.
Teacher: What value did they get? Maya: 3.2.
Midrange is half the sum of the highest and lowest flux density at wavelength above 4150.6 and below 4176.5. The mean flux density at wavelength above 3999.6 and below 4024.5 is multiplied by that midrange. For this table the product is 65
